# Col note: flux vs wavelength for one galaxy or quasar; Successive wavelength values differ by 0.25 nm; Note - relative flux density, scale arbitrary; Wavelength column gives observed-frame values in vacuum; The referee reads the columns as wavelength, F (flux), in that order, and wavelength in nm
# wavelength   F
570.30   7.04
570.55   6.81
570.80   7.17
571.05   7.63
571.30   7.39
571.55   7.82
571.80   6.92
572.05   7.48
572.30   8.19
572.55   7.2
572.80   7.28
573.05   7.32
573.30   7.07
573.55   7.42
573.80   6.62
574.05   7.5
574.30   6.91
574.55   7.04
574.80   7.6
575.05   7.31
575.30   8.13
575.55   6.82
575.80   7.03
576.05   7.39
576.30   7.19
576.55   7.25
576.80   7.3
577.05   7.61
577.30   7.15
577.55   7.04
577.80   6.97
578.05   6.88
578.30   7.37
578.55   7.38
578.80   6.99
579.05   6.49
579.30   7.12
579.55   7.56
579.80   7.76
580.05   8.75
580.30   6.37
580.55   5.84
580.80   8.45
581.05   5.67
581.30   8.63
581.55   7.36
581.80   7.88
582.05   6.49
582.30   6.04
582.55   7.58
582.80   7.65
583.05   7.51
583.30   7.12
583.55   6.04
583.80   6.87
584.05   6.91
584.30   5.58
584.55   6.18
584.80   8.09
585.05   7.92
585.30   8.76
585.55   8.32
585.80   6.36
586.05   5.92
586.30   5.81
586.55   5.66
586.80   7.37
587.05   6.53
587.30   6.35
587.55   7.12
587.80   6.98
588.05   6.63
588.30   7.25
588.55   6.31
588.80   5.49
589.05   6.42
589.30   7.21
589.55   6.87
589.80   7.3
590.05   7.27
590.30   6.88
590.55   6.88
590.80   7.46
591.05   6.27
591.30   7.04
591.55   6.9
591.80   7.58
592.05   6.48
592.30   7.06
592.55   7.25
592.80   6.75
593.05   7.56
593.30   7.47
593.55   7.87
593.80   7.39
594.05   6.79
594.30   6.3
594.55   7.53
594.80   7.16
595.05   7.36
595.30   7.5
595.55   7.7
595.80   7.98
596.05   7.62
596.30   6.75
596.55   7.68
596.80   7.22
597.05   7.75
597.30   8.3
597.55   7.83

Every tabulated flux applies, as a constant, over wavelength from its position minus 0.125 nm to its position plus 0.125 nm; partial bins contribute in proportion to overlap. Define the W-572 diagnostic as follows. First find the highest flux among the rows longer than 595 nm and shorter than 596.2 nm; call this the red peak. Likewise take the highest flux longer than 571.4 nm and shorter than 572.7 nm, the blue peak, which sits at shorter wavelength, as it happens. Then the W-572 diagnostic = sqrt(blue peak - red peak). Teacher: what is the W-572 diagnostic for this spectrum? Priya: 0.46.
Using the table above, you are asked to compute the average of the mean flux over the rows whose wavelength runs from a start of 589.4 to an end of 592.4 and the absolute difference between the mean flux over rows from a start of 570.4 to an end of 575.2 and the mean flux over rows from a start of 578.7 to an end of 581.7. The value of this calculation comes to 3.52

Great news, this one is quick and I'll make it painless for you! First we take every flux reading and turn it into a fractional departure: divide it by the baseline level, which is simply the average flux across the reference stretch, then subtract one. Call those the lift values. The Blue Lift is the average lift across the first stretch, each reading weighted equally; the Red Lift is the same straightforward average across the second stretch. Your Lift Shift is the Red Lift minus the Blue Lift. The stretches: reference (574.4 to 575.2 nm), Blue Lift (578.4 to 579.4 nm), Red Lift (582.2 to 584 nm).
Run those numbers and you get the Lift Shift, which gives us 0.00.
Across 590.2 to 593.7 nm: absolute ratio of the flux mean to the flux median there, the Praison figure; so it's 1.008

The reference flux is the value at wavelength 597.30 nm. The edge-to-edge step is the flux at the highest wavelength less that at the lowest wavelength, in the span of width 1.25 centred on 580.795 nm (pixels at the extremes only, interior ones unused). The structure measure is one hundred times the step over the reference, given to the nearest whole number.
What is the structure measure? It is 27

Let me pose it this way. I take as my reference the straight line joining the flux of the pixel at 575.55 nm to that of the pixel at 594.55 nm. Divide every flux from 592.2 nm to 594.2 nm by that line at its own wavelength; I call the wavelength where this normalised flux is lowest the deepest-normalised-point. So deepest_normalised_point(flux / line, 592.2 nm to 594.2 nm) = 594.05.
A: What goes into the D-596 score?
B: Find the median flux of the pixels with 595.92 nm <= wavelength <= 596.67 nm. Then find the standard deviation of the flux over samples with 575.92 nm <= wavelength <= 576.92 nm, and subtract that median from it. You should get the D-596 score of -7.5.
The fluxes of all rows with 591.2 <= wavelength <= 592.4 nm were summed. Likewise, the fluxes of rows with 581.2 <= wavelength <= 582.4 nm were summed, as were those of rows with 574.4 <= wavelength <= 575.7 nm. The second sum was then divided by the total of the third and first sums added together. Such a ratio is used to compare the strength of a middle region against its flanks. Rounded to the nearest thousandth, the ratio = 0.506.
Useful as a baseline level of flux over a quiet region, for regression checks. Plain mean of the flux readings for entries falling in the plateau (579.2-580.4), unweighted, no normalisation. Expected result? 7.5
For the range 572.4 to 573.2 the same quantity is 7.3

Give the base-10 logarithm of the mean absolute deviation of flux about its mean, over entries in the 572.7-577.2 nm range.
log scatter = -0.61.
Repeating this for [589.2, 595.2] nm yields -0.48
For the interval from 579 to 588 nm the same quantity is -0.10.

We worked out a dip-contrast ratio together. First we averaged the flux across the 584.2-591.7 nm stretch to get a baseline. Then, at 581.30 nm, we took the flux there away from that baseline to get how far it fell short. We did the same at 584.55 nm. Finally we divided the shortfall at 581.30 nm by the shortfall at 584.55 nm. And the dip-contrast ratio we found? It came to -2.7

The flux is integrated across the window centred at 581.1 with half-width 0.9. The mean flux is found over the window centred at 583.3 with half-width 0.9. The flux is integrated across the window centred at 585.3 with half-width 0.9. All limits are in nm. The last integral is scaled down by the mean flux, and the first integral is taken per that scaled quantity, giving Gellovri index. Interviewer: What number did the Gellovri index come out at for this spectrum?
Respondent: 6.9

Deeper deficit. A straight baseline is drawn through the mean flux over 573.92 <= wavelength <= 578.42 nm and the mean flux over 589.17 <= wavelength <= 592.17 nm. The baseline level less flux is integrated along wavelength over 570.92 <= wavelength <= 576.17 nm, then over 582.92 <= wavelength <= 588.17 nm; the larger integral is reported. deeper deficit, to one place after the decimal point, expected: 1.2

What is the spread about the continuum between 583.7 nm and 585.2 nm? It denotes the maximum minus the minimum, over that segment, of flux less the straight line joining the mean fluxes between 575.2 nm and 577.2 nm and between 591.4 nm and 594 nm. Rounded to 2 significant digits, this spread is 2.5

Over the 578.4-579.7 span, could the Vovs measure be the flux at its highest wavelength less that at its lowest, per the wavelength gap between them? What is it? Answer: 0.18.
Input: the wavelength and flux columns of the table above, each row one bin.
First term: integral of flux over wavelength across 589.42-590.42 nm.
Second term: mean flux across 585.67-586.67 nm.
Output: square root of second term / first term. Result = 0.92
